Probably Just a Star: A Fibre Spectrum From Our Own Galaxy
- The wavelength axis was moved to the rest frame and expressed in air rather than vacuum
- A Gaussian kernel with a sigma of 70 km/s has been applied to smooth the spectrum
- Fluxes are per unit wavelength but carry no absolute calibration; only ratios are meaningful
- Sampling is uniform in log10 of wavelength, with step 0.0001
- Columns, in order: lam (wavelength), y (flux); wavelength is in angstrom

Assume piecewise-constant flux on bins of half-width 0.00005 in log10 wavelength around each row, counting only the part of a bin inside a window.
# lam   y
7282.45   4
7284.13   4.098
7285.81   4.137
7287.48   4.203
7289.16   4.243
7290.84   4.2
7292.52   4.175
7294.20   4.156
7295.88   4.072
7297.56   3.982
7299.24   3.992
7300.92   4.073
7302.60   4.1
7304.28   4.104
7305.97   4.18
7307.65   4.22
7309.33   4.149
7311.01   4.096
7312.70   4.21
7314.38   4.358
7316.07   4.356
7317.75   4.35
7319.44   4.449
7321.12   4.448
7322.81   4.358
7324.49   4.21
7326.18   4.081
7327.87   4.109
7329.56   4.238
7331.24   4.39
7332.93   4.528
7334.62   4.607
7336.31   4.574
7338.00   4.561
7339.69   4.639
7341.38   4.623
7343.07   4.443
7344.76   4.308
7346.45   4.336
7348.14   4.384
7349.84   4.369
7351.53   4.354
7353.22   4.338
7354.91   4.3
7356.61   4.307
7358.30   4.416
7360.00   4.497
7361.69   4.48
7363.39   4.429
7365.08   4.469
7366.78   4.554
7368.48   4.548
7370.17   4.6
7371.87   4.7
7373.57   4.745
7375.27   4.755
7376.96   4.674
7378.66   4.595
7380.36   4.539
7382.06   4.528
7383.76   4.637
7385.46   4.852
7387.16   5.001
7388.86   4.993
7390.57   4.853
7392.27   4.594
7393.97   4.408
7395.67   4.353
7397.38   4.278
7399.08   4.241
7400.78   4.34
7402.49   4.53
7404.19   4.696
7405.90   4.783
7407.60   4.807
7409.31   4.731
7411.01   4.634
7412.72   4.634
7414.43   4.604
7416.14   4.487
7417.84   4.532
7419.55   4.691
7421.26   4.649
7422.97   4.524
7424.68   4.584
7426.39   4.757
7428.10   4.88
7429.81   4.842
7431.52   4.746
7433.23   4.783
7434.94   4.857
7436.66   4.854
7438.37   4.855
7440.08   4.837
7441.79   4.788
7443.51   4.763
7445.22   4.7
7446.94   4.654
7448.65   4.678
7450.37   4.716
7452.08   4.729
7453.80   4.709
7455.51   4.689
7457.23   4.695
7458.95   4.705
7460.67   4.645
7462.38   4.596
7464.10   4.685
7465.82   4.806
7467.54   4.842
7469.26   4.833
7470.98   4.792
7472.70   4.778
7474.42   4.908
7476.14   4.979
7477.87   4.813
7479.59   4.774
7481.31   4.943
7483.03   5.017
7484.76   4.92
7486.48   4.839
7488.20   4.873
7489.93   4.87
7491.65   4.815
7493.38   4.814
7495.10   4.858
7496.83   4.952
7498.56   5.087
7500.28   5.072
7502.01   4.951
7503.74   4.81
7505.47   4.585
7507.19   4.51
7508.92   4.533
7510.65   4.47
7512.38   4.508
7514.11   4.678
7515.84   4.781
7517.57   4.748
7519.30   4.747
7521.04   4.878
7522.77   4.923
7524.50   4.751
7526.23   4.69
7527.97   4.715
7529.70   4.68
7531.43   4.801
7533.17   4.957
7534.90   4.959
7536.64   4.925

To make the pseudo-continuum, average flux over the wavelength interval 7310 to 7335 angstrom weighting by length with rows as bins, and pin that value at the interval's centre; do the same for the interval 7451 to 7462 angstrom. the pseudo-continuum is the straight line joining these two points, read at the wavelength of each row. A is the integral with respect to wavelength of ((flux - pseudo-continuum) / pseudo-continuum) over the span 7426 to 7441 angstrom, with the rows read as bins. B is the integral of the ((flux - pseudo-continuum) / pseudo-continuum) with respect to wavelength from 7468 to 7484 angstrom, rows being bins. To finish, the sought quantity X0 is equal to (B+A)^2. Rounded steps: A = 0.6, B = 0.4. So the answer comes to 1.1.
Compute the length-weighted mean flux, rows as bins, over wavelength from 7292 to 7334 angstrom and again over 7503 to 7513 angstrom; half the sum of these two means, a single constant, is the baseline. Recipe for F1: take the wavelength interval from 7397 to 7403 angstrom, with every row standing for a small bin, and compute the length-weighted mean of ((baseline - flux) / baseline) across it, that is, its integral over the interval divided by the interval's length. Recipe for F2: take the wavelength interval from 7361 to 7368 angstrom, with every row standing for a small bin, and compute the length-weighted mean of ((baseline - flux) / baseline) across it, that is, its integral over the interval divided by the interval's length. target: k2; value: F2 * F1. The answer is 0.000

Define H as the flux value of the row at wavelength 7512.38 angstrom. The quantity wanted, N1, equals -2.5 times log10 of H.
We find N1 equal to -1.63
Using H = 4.508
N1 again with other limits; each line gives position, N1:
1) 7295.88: -1.52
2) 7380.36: -1.64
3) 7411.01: -1.66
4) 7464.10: -1.68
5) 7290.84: -1.56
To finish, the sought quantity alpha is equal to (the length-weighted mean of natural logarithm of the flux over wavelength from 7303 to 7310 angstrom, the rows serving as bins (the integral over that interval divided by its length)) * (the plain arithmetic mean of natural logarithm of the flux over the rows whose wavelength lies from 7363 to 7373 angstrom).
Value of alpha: 2.16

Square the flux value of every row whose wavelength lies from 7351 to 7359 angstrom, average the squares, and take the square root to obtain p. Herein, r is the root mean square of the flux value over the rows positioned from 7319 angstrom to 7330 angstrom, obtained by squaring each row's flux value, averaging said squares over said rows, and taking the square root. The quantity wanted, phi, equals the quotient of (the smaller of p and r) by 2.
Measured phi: 2.14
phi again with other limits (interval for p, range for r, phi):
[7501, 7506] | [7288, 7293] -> 2.10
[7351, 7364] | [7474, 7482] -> 2.20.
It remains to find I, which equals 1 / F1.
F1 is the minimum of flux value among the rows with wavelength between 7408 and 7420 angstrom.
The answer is 0.223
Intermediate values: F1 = 4.487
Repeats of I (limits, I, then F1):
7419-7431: 0.221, 4.524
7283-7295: 0.244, 4.098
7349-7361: 0.233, 4.3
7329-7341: 0.236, 4.238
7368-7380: 0.220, 4.548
